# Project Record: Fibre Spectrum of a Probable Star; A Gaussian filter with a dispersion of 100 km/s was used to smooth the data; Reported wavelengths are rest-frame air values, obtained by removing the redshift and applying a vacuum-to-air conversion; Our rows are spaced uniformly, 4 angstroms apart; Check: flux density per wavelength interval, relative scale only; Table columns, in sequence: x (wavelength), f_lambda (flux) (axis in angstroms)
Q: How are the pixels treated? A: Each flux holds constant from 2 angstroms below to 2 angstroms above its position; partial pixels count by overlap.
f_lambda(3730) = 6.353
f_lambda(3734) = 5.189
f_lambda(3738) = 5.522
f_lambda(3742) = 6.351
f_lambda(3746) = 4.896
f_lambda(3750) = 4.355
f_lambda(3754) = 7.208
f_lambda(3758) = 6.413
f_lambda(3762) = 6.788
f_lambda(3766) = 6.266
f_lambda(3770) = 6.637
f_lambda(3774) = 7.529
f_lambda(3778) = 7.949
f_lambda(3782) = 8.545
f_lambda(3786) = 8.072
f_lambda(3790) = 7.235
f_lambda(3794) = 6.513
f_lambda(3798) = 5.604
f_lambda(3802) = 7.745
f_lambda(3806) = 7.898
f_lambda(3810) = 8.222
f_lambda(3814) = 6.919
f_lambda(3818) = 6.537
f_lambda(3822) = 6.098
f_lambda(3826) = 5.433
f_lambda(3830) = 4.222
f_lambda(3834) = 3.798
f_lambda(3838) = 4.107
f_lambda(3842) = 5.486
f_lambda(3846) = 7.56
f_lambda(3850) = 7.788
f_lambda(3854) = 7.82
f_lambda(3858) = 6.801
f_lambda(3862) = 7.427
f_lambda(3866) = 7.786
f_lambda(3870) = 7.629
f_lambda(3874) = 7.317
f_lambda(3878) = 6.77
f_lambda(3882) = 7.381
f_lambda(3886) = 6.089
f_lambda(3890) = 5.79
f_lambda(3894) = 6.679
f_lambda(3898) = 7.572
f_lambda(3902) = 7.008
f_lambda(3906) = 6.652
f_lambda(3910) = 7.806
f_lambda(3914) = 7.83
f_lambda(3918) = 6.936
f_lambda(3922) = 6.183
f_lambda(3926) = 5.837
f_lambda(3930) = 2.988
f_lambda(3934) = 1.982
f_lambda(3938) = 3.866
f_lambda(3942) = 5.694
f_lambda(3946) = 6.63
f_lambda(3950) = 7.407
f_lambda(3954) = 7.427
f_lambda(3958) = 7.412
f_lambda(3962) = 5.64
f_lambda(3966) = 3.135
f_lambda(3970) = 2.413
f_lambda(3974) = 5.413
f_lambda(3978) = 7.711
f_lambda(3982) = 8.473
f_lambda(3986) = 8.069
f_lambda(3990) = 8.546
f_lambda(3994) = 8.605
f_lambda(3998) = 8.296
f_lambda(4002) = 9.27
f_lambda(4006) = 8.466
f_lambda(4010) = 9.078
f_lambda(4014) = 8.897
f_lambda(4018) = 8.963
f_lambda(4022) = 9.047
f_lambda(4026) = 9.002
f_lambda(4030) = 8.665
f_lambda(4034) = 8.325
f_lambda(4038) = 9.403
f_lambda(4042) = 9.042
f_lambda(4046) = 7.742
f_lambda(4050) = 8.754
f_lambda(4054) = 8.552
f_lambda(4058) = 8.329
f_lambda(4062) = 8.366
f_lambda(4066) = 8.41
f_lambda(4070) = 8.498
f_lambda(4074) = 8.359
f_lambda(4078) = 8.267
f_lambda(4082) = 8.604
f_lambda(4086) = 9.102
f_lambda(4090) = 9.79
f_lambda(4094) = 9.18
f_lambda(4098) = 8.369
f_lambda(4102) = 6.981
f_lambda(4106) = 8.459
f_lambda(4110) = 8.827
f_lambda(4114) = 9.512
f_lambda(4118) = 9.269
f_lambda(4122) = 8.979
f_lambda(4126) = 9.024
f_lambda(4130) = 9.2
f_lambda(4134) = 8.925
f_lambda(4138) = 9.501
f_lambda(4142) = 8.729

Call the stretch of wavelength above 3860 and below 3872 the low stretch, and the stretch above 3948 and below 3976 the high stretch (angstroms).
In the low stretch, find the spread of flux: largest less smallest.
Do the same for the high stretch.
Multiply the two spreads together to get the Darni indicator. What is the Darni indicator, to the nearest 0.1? 1.8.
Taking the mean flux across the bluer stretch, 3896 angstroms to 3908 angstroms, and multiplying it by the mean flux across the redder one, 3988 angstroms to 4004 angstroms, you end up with 61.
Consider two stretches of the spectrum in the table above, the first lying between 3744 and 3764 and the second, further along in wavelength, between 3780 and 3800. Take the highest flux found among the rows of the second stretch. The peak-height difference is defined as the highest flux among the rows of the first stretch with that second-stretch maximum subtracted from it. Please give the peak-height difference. -1.3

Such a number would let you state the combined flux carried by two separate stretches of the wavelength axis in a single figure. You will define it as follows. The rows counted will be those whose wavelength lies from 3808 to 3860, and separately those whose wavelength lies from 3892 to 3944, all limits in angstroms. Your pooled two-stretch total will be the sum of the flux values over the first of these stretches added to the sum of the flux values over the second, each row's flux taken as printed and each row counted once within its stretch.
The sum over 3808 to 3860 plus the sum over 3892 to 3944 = 158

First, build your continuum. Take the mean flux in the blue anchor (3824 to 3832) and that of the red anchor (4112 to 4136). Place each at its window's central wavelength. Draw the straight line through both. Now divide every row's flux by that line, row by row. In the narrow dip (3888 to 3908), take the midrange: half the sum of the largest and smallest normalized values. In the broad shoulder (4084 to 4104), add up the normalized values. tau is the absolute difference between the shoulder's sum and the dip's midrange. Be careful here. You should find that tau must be 3.84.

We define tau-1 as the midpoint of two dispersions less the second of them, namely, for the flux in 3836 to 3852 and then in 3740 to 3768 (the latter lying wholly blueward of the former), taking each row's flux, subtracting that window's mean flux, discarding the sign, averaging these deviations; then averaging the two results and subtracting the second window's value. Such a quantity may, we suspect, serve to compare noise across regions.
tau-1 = 0.32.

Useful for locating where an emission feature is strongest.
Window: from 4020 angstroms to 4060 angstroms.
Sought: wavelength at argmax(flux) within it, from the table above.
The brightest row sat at 4038 angstroms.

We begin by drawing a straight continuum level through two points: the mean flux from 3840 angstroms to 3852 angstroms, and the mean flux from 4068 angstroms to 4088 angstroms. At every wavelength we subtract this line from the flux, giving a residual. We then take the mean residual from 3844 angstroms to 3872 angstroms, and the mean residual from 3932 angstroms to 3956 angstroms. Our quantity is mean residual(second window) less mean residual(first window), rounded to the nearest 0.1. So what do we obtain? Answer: -2.6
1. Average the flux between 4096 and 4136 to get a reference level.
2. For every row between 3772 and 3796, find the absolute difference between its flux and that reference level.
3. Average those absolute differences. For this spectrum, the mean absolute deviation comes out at 1.1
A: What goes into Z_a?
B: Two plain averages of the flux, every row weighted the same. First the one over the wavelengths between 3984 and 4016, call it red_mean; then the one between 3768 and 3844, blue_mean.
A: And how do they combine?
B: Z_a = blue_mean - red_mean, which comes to -2.1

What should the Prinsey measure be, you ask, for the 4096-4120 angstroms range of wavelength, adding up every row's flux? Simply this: 51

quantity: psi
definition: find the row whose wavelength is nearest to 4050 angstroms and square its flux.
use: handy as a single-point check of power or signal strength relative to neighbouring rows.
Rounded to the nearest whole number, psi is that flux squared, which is 77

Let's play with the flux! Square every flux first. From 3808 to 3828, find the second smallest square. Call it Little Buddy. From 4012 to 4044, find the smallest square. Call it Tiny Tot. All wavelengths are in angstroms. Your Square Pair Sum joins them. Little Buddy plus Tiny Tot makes 106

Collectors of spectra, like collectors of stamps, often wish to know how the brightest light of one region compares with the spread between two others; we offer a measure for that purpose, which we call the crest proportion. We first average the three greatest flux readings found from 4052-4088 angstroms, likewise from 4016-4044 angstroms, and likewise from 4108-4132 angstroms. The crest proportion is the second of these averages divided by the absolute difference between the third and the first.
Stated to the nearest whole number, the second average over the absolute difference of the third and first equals 16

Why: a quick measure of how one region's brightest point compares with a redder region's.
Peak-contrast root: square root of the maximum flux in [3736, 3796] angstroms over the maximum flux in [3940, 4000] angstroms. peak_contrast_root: 1.00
